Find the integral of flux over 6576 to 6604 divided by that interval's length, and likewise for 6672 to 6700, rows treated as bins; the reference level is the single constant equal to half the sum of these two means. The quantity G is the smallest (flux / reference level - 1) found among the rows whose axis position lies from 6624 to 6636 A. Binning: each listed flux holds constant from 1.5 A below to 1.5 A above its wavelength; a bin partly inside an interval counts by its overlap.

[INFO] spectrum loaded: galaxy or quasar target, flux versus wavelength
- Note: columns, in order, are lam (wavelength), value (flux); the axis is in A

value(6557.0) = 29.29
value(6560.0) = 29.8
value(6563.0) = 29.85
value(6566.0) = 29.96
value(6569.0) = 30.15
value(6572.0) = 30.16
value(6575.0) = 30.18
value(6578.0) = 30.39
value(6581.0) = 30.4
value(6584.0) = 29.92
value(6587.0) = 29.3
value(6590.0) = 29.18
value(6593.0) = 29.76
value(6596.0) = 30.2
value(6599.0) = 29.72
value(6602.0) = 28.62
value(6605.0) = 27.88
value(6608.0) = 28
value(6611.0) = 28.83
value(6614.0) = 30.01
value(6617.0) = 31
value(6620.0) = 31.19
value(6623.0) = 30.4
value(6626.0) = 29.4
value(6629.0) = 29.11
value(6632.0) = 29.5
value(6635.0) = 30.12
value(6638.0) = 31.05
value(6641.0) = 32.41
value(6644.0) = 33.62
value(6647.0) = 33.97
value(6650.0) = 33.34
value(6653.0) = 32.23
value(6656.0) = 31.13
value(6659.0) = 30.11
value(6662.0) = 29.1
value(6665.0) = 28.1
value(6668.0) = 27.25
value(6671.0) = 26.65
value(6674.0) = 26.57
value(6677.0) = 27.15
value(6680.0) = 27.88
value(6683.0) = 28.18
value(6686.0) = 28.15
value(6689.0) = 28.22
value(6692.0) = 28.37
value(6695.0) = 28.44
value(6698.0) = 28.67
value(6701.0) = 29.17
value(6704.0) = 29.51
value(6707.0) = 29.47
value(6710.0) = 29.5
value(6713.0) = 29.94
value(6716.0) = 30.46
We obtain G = 0.01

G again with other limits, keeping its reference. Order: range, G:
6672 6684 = -0.08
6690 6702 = -0.02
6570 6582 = 0.05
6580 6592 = 0.01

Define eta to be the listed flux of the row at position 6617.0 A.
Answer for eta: 31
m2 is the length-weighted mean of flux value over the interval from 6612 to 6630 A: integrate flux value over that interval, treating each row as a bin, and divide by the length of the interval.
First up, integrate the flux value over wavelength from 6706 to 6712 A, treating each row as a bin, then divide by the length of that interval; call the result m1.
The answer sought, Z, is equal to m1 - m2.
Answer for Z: -0.7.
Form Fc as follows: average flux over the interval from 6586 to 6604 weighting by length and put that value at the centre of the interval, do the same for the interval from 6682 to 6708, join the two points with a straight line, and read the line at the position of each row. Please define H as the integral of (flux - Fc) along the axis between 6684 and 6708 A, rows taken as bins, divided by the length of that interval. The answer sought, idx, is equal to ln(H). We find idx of -3.0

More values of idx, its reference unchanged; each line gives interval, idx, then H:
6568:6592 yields -0.9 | 0.4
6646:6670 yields 0.4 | 1.5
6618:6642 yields 0.2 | 1.2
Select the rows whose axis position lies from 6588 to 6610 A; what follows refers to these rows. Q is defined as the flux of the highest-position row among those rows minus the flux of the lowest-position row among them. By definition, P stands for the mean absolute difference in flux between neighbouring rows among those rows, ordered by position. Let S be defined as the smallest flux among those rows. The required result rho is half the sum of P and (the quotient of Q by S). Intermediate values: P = 0.58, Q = -1.2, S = 27.88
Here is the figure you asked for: 0.27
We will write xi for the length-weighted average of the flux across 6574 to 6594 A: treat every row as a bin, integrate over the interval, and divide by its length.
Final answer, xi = 29.9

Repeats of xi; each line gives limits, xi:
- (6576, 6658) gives 30.4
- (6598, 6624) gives 29.5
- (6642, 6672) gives 30.6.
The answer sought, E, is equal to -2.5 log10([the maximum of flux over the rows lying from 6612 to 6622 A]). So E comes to -3.74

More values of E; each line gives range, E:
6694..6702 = -3.66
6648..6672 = -3.81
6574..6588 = -3.71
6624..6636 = -3.70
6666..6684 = -3.62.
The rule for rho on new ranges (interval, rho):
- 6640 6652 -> 0.38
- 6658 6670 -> 0.42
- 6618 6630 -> 0.31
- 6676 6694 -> 0.15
